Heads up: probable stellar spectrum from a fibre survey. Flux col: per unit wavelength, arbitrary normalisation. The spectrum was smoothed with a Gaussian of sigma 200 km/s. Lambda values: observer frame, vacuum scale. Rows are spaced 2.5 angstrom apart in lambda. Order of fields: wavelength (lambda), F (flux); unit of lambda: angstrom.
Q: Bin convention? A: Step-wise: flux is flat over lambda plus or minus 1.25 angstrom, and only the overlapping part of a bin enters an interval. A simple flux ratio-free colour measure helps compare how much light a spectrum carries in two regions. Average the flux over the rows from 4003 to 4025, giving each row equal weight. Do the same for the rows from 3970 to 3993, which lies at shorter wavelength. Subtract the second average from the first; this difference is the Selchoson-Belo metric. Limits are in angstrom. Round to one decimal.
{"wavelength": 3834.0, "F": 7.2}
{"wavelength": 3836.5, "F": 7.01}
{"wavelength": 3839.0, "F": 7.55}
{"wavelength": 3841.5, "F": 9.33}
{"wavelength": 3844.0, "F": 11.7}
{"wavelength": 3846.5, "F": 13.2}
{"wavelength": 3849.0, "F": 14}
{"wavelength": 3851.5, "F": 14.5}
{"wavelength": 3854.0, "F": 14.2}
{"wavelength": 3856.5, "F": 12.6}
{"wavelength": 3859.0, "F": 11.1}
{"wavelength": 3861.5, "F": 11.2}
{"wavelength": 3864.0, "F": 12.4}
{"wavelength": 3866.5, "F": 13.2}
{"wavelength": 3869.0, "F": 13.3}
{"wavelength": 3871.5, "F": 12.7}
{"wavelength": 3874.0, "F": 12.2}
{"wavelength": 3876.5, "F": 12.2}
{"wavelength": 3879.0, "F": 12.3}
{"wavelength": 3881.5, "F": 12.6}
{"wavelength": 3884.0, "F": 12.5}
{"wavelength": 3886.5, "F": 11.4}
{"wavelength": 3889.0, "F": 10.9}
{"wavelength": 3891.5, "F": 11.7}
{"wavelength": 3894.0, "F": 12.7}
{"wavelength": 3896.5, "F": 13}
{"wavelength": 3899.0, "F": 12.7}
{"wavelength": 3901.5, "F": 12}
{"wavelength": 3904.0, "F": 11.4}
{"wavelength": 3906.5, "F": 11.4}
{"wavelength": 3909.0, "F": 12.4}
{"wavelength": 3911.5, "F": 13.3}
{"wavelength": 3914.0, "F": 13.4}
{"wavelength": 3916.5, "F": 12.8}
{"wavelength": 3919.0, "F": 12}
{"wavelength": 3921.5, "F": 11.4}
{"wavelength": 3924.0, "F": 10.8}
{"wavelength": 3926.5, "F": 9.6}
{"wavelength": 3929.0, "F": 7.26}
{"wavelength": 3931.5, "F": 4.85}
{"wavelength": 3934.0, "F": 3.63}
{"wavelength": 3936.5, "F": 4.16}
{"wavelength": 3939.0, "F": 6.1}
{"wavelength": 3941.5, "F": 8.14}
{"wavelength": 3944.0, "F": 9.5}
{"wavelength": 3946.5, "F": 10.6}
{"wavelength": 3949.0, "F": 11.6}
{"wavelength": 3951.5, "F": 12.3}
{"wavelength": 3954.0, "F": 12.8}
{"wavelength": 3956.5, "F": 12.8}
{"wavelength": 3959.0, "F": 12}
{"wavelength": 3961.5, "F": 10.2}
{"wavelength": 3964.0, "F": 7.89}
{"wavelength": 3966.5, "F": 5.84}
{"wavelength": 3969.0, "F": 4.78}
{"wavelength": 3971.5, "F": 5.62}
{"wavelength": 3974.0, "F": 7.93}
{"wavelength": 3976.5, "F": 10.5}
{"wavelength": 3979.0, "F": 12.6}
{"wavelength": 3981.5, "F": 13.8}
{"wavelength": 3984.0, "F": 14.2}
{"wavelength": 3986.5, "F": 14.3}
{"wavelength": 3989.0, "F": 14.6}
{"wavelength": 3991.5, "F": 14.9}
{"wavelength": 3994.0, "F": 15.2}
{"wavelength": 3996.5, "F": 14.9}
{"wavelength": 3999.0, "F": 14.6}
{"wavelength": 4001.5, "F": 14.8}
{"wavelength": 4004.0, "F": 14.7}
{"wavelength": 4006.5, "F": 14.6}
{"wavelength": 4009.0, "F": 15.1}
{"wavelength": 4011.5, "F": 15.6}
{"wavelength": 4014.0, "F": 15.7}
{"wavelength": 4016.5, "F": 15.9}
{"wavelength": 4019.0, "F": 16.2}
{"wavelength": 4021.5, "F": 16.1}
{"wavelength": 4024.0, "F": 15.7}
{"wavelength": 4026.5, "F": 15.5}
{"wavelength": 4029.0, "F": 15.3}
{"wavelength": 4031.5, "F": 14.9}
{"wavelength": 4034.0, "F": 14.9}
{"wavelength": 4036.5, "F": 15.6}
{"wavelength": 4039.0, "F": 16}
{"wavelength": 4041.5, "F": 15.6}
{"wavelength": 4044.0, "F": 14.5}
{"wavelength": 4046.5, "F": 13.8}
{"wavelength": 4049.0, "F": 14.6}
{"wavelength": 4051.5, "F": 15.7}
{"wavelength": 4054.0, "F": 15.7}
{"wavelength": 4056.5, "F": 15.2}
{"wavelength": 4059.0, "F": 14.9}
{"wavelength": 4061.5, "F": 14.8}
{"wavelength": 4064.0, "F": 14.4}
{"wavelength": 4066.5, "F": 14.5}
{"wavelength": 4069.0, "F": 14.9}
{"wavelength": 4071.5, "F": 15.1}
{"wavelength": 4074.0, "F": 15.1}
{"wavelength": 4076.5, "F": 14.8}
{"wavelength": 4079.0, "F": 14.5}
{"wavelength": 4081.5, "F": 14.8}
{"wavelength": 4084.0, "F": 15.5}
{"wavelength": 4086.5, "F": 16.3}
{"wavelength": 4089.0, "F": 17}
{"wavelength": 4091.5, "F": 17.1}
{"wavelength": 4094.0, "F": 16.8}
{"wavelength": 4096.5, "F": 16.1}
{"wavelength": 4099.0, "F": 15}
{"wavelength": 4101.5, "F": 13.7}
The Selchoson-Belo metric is 3.5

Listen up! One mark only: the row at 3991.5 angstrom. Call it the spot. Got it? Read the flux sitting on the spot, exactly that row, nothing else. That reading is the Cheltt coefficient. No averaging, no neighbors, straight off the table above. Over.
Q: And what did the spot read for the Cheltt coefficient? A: 14.9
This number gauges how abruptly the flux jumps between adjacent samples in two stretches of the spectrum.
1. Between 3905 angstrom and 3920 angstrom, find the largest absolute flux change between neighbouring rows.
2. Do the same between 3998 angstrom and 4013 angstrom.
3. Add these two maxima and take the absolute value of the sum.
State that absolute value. 1.50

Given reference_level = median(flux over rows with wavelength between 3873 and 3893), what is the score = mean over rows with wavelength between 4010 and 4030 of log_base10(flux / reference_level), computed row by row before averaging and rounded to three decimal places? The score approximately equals 0.111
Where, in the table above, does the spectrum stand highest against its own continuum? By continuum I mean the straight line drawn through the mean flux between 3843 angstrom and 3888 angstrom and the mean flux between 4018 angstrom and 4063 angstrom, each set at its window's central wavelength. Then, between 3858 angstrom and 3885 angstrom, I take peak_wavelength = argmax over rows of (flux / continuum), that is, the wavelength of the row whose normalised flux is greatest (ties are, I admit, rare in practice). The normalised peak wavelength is 3869.0 angstrom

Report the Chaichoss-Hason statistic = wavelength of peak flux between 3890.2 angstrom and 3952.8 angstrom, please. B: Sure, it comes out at 3914.0 angstrom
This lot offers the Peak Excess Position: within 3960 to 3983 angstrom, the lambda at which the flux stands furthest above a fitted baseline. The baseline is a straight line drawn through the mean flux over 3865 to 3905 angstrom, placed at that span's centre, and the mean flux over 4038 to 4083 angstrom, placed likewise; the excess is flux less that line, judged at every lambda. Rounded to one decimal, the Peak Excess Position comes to 3981.5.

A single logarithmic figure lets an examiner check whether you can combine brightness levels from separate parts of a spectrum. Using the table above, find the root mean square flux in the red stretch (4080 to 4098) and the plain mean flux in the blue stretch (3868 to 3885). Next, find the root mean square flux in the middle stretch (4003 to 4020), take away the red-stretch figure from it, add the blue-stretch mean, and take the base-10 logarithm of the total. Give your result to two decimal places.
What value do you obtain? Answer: 1.07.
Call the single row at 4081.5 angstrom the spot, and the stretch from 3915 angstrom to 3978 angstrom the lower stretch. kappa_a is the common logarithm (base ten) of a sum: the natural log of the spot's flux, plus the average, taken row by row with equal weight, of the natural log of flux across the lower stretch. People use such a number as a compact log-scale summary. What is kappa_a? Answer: 0.684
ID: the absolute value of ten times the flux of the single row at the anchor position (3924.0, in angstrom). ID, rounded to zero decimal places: 108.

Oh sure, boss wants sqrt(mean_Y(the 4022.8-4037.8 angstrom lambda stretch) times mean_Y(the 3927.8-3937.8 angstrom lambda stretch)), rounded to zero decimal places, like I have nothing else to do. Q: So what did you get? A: 9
